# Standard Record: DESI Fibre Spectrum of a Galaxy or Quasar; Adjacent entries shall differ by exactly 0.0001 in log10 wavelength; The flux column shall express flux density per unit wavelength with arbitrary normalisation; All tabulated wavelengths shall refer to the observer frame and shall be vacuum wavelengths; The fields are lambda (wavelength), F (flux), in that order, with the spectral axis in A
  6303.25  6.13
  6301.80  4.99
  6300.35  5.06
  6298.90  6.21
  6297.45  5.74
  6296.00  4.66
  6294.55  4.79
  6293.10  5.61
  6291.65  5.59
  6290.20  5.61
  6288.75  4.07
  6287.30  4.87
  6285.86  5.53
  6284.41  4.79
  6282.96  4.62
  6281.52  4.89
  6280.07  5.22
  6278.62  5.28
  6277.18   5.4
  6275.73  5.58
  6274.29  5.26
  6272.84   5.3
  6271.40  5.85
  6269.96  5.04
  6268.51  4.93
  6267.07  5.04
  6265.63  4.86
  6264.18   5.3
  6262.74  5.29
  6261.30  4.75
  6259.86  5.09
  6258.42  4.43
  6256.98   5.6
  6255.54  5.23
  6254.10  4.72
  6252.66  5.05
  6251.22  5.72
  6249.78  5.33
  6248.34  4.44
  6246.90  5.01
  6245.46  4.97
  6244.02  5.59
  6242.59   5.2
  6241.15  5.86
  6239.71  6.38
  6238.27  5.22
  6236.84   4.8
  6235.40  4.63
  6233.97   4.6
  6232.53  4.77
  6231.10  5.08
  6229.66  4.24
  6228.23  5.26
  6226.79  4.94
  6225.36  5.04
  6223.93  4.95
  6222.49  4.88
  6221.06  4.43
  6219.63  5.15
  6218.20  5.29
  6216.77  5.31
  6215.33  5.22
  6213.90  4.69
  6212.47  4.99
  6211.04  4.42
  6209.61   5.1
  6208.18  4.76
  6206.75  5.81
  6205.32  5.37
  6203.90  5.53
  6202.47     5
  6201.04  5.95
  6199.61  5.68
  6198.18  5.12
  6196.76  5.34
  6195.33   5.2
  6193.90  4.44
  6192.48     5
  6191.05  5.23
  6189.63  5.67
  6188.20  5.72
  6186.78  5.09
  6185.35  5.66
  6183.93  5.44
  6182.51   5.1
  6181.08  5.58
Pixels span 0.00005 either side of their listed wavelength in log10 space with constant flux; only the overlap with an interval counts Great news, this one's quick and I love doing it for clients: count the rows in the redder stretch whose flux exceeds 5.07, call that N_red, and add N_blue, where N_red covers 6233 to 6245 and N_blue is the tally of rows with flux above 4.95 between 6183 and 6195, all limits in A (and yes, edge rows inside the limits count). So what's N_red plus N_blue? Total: 12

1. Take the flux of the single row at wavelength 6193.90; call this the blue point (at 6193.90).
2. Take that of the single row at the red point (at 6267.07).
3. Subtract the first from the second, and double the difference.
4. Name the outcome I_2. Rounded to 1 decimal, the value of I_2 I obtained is 1.2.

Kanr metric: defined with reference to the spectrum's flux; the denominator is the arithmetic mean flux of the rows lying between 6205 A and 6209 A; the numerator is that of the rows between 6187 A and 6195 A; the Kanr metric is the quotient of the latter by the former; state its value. 0.98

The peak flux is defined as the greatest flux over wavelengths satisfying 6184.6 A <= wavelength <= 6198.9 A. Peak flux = 5.72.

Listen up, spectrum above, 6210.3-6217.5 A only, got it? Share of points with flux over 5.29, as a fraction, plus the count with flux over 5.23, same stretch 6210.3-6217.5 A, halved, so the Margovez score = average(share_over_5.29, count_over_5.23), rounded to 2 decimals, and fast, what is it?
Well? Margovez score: 0.60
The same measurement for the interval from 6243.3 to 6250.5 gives 1.20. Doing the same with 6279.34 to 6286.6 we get 0.60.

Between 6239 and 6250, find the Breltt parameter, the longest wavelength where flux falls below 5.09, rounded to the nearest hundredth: 6248.34 A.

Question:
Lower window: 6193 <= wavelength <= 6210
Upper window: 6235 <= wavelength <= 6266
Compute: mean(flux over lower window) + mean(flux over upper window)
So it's 10.4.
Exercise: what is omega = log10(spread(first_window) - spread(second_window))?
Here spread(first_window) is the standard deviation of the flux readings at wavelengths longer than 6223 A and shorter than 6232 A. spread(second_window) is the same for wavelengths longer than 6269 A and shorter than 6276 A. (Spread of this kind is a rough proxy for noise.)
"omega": -1.4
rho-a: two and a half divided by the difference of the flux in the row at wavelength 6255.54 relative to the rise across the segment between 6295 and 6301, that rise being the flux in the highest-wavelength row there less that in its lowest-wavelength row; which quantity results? 0.52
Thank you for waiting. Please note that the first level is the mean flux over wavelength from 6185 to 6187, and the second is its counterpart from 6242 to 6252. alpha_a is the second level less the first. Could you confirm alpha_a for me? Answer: -0.20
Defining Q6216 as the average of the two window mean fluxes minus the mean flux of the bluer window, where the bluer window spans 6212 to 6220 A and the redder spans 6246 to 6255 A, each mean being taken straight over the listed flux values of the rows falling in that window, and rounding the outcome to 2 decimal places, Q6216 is -0.03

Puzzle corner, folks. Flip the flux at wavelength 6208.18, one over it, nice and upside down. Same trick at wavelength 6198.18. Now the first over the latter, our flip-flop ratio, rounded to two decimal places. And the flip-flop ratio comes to 1.08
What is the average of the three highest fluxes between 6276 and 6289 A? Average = 5.40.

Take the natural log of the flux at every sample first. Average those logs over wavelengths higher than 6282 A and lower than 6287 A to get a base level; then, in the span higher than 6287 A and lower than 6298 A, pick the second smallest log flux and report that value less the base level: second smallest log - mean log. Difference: -0.06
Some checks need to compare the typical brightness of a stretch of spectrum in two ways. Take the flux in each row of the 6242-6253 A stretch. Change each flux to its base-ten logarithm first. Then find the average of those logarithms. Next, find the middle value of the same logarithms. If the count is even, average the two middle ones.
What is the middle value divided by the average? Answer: 0.997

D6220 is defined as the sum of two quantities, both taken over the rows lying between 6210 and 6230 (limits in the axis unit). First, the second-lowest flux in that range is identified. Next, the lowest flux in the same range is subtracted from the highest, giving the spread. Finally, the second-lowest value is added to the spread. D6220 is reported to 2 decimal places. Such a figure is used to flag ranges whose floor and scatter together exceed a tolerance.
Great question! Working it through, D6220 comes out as 5.49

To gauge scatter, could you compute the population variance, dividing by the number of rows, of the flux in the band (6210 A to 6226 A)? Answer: 0.090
